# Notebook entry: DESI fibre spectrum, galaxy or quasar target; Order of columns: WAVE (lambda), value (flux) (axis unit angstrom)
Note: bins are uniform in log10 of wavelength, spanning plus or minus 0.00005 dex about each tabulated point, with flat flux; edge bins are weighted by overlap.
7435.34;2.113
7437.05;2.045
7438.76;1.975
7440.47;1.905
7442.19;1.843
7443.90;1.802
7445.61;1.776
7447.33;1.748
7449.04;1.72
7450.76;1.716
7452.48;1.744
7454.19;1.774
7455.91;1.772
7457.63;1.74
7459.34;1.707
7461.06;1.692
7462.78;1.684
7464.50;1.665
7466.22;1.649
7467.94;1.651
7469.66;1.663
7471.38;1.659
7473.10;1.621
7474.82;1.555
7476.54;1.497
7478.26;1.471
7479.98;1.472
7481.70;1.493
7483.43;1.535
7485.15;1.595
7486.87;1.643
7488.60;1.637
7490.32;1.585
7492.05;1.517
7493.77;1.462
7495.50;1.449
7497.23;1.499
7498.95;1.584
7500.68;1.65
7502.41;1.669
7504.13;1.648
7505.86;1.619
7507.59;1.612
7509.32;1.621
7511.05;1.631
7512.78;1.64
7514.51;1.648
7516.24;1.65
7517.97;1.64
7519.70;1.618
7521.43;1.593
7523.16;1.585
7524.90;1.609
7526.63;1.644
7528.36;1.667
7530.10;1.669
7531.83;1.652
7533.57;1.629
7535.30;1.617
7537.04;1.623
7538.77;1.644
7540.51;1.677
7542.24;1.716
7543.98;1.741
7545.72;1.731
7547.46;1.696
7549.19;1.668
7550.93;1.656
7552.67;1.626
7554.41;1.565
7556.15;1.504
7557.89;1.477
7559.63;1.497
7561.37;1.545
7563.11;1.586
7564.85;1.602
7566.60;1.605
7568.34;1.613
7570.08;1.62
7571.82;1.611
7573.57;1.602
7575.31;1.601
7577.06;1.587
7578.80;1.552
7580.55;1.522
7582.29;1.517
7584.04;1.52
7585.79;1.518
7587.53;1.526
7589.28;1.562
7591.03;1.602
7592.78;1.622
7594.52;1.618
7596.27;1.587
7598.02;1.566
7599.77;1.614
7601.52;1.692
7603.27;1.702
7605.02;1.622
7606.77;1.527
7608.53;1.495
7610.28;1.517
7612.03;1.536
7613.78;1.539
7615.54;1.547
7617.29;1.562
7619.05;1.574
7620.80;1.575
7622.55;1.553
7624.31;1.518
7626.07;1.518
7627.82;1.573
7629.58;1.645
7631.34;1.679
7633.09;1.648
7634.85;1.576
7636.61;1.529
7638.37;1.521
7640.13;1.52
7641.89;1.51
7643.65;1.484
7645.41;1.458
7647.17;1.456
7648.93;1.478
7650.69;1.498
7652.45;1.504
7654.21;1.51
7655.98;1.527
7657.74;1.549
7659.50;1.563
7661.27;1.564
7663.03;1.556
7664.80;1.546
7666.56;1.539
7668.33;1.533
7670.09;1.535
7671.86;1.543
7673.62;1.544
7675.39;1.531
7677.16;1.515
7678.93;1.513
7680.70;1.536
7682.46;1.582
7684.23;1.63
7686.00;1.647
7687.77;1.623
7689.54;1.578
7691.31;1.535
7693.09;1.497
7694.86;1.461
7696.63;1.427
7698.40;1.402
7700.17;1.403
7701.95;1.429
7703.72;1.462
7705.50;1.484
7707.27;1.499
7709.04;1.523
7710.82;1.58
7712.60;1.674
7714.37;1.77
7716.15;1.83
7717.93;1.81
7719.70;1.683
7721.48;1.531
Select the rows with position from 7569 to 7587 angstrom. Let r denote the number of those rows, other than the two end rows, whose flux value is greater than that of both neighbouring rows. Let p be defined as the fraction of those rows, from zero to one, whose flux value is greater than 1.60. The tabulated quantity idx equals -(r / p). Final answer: -2.5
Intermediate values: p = 0.40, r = 1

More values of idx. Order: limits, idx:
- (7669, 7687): -5.0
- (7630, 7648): 0.0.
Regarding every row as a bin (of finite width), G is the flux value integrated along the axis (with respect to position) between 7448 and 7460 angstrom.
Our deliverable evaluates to 21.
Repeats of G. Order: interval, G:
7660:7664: 6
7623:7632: 14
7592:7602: 16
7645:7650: 7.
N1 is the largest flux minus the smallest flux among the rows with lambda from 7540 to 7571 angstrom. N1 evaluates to 0.26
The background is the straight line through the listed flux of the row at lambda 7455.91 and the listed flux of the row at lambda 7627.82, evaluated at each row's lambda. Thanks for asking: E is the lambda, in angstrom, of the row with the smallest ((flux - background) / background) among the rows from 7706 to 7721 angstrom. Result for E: 7707.27 angstrom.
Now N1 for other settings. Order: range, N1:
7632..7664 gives 0.19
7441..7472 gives 0.19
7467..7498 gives 0.21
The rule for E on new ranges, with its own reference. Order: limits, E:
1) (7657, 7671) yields 7668.33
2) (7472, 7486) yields 7478.26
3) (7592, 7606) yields 7598.02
